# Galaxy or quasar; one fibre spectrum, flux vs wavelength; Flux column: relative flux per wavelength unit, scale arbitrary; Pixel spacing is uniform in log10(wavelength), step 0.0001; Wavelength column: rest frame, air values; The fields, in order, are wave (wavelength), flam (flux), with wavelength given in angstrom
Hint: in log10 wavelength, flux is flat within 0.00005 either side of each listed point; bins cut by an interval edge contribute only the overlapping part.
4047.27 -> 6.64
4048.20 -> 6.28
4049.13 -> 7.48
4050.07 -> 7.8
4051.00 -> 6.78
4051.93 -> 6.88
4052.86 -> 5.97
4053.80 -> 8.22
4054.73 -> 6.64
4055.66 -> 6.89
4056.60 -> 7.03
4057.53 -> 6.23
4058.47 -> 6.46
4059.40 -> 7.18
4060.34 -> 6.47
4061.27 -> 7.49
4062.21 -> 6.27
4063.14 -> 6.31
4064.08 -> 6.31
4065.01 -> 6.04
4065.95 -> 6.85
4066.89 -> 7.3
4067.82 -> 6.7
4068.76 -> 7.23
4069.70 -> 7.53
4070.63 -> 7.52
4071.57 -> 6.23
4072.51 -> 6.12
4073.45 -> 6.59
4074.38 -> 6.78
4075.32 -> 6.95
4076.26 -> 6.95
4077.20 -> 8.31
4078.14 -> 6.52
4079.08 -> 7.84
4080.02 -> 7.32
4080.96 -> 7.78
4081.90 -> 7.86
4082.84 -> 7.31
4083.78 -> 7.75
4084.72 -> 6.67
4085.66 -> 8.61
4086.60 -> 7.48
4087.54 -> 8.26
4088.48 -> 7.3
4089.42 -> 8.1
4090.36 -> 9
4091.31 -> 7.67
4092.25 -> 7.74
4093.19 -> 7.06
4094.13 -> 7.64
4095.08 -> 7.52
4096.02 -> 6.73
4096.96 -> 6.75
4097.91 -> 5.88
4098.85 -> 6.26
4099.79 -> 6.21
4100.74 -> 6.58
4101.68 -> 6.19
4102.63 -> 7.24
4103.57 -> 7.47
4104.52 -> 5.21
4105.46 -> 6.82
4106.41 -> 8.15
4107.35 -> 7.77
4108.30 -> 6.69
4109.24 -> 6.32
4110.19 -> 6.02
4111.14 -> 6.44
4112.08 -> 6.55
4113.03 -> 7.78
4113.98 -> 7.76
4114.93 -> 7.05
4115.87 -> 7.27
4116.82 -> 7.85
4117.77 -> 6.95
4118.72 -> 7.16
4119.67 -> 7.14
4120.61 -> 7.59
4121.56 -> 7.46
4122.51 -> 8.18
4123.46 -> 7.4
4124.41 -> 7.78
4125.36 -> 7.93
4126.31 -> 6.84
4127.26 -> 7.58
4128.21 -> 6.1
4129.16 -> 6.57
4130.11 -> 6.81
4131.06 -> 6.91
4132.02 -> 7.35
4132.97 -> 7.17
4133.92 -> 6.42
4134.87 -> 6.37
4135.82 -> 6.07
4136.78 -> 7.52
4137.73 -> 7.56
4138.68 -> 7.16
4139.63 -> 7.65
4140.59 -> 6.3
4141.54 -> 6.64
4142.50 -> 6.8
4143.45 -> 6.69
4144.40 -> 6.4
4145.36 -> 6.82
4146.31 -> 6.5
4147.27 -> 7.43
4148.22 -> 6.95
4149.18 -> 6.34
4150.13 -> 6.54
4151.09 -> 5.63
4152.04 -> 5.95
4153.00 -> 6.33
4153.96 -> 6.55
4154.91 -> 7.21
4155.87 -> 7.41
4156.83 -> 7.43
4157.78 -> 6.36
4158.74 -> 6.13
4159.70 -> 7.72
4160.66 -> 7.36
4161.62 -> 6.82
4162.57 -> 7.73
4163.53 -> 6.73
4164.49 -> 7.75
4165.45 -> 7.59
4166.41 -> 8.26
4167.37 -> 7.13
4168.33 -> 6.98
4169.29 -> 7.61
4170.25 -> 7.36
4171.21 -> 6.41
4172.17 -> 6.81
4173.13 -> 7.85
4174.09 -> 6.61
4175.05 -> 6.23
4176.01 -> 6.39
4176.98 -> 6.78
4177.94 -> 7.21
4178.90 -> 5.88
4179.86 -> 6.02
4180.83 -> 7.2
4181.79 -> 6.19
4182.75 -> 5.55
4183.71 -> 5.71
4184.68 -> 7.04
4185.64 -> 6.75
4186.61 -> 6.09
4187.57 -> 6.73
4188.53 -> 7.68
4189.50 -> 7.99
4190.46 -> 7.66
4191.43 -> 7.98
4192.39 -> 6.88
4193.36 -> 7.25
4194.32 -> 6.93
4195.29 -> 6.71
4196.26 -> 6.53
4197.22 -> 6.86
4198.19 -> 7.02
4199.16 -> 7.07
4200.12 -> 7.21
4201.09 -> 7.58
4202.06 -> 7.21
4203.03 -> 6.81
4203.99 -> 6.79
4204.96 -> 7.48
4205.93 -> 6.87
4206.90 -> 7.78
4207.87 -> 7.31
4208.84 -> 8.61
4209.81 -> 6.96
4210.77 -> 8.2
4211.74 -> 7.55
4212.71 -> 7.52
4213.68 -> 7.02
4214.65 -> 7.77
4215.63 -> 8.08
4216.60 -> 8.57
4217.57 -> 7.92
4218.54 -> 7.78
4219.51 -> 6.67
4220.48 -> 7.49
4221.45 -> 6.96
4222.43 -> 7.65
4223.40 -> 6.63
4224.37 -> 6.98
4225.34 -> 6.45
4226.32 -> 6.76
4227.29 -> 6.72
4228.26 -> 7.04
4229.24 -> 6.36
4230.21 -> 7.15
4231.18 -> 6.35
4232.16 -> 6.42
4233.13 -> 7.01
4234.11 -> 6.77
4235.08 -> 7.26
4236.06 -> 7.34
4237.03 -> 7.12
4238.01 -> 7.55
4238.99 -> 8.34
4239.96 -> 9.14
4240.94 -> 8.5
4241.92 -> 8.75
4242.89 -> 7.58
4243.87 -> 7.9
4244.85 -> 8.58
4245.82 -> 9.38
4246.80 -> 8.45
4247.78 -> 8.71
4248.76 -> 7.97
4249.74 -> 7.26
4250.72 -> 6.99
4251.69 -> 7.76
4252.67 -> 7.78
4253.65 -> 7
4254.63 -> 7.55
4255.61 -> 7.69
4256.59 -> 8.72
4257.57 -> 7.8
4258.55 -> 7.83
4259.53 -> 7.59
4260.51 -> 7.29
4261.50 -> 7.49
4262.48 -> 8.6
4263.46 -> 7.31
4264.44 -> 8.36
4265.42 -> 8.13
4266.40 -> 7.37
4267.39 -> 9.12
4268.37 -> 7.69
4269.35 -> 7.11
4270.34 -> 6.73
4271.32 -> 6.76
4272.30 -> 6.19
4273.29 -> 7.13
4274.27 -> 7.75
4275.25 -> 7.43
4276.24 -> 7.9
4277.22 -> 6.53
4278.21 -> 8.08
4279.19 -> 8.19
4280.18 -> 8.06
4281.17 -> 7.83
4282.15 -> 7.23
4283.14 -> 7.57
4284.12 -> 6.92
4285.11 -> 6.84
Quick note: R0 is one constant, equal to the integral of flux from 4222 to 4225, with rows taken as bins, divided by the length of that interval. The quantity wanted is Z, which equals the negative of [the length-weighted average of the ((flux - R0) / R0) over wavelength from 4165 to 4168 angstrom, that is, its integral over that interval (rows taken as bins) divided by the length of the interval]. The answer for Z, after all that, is -0.08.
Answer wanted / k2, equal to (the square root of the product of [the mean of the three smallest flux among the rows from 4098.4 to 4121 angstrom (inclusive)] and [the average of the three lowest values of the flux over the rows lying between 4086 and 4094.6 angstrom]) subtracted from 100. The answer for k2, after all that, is 93.5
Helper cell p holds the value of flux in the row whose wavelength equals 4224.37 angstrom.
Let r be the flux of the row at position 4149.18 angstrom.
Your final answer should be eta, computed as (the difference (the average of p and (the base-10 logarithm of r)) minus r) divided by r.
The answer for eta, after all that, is -0.39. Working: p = 6.98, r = 6.34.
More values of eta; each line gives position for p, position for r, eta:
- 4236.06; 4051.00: -0.40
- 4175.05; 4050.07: -0.54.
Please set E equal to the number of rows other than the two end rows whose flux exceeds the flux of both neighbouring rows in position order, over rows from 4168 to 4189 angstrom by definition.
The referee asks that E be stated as 5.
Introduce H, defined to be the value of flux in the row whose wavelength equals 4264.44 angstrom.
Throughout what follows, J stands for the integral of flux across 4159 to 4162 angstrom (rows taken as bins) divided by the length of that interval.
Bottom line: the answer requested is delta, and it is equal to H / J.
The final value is 1.16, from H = 8.36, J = 7.2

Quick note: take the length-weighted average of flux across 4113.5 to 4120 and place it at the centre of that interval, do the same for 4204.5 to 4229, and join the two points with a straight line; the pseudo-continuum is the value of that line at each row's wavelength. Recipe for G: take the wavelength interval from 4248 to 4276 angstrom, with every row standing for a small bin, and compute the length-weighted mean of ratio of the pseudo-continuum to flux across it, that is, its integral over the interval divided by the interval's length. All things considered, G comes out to 0.982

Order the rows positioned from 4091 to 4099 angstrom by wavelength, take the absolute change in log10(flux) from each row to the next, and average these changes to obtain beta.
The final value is 0.0277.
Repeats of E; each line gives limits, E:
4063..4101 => 13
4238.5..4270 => 10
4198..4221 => 6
